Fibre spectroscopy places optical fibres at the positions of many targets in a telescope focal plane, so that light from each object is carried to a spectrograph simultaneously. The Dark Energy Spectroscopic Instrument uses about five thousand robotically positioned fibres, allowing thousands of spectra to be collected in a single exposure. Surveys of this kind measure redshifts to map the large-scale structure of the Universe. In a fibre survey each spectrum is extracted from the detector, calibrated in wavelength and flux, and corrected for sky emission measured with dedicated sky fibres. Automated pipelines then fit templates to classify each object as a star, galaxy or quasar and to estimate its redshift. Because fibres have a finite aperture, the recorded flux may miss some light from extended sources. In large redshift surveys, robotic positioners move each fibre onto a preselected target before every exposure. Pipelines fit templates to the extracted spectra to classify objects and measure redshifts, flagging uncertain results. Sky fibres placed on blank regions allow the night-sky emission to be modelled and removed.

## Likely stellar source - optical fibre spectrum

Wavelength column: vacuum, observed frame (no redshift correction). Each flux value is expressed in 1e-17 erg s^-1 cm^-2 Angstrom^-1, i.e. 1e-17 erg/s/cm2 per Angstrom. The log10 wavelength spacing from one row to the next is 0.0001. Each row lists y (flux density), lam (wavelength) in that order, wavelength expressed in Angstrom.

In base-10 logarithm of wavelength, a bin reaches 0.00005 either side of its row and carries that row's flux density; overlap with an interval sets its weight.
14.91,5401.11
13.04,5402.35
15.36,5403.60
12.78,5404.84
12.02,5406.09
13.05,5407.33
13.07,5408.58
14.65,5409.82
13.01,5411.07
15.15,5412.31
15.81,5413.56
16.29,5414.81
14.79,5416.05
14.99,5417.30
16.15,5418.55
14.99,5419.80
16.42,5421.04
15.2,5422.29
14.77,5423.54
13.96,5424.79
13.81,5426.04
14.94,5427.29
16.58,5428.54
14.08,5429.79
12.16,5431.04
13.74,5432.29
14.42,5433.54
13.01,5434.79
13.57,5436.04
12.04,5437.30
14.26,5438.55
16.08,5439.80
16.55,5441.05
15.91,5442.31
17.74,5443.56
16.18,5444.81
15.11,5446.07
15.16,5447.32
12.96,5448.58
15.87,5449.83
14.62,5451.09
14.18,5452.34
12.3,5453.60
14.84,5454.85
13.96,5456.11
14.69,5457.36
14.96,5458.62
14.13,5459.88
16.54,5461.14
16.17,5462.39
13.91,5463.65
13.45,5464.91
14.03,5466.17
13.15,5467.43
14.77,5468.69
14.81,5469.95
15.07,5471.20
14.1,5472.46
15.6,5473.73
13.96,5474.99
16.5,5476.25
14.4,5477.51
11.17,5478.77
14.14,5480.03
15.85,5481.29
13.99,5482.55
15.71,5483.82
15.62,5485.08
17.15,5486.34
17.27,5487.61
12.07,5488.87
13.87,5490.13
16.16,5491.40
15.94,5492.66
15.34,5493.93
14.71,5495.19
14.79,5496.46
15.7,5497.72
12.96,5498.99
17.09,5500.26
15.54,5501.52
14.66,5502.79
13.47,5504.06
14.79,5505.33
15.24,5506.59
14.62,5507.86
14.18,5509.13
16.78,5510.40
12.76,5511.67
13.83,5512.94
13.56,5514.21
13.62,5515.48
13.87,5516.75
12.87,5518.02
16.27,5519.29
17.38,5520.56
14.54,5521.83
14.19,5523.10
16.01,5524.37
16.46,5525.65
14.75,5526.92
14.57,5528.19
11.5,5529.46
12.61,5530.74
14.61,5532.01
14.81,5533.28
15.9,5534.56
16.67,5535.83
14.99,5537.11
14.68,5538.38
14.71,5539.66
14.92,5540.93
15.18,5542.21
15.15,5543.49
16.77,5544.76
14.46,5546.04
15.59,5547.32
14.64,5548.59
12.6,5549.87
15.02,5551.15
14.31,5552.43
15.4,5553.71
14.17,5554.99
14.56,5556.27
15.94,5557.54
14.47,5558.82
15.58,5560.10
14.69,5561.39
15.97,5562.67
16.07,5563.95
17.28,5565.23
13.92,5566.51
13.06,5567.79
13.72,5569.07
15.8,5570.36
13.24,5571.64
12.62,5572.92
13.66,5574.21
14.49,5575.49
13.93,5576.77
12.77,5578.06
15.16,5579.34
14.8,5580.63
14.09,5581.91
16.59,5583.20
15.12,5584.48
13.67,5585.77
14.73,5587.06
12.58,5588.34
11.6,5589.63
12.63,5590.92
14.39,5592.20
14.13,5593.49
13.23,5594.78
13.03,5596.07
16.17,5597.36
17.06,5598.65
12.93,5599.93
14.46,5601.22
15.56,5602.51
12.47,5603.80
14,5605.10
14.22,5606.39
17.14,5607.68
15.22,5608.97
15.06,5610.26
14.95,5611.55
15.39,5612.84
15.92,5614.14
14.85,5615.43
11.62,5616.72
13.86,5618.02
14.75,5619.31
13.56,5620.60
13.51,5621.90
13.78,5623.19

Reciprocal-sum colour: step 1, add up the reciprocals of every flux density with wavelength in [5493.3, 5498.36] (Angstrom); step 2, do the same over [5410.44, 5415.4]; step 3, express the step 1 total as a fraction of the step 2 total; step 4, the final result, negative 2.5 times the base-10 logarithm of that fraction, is 0.01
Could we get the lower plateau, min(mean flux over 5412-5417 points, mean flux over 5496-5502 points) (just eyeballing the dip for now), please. 15.2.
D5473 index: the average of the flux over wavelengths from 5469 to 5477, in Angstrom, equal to 15.0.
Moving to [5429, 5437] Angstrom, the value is 13.5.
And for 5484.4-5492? 15.4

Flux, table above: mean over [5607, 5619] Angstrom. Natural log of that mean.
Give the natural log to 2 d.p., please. 2.70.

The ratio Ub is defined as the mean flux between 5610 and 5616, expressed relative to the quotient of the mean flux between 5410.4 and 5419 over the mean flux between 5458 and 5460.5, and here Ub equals 14.6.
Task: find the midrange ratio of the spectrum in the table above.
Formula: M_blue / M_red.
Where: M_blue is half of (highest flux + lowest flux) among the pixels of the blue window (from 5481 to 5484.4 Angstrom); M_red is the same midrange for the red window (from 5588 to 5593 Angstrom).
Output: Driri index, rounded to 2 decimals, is 1.15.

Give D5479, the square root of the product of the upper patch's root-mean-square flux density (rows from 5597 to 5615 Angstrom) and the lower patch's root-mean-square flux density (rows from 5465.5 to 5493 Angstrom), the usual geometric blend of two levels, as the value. 15.0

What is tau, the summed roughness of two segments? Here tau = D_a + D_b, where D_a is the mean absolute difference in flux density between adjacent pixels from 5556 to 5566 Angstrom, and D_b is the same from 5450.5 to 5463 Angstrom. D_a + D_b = 2.2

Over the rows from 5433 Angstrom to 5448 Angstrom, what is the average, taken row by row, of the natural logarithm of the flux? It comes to 2.70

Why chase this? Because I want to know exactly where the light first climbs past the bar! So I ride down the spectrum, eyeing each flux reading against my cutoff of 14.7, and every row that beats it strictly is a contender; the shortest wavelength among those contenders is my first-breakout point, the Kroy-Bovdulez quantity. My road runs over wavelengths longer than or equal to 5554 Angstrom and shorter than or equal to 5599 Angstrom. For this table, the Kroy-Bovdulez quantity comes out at 5557.54 Angstrom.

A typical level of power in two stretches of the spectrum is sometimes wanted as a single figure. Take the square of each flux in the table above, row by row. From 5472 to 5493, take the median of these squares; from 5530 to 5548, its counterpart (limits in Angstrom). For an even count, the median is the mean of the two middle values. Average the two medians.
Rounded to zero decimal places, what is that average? 234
